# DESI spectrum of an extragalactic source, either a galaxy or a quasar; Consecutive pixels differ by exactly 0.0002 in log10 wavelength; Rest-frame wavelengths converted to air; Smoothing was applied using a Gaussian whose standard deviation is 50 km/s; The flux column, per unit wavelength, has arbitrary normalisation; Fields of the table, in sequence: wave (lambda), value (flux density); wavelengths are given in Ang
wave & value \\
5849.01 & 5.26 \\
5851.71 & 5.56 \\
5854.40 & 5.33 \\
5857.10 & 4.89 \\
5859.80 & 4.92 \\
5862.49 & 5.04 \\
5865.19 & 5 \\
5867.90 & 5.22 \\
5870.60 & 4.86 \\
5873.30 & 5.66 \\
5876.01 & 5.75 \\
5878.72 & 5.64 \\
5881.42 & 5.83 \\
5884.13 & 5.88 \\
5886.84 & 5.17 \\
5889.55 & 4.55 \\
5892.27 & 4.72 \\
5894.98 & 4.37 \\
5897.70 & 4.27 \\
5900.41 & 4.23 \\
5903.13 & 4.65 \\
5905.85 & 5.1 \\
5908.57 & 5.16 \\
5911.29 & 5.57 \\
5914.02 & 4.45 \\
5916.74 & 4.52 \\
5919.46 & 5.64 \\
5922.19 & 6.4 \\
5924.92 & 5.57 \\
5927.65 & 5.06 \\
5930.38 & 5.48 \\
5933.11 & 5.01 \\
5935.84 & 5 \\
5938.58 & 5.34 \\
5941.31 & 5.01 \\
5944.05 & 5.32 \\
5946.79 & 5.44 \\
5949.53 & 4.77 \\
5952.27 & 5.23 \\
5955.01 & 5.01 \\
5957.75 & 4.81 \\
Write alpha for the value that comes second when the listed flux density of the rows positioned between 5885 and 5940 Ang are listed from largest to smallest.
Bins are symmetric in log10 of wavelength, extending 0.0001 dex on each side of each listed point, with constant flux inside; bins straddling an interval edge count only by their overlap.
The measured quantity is 5.64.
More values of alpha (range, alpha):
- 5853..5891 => 5.83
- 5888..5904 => 4.65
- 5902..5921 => 5.57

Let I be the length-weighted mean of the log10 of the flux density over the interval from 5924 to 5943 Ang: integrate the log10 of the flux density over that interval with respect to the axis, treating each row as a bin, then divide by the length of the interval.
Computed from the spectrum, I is 0.716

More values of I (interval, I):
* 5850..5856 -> 0.733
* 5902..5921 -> 0.700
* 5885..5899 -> 0.667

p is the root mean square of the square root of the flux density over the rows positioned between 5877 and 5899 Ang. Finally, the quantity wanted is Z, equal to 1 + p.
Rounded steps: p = 2.25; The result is 3.25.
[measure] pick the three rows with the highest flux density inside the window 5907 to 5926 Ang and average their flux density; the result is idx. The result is 5.87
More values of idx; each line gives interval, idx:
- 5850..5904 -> 5.82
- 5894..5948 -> 5.87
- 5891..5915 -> 5.28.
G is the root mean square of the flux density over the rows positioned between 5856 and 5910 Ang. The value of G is 5.07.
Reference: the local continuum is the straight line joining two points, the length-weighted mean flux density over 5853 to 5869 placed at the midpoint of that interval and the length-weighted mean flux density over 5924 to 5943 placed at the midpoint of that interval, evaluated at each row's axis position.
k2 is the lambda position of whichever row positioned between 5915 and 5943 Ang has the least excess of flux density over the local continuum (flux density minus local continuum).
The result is 5916.74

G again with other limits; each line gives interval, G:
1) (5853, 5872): 5.04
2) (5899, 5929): 5.16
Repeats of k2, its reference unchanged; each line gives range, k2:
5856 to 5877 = 5870.60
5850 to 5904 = 5900.41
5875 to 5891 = 5889.55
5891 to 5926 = 5900.41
